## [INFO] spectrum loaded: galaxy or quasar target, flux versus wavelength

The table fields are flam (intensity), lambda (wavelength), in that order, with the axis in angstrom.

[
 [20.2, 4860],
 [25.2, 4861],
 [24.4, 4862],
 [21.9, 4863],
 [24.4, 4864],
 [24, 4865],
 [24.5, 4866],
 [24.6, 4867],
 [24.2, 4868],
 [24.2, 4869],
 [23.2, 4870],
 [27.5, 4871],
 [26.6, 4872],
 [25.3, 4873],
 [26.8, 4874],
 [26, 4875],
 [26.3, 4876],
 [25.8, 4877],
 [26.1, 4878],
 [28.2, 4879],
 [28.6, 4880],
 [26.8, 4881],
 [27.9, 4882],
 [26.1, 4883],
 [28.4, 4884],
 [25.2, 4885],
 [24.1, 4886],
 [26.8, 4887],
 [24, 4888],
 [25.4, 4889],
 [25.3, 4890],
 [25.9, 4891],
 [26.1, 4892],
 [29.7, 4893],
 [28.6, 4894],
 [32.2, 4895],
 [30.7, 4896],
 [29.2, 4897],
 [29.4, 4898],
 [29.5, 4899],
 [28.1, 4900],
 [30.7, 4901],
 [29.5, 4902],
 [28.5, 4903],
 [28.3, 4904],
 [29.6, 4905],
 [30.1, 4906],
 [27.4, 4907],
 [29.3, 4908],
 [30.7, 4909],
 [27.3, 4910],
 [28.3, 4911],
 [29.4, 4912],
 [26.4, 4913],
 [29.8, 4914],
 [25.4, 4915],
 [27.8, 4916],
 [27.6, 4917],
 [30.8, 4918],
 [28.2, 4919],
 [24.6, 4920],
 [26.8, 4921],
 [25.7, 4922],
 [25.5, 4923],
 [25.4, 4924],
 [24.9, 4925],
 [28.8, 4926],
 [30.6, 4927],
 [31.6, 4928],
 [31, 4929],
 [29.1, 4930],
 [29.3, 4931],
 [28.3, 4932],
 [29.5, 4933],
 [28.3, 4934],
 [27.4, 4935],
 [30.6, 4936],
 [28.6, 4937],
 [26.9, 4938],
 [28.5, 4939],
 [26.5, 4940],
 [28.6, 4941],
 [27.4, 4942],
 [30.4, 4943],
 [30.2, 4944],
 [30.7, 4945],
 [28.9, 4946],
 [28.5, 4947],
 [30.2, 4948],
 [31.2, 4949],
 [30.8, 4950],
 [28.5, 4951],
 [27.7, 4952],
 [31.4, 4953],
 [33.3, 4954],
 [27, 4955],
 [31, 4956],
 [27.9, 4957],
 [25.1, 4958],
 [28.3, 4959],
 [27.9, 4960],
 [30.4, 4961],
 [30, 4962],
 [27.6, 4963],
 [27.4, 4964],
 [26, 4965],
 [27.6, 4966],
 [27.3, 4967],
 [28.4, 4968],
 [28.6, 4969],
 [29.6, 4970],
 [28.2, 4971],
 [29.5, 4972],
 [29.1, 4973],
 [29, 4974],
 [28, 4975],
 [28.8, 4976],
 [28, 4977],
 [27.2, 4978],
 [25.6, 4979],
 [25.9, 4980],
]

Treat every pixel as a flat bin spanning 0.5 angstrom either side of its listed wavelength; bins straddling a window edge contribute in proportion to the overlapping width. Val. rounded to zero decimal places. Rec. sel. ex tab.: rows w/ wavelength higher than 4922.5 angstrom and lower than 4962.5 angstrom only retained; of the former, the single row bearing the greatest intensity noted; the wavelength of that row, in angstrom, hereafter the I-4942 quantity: 4954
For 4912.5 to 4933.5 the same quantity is 4928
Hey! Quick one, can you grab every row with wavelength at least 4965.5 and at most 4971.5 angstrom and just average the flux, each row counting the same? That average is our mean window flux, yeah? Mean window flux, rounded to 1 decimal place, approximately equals 28.3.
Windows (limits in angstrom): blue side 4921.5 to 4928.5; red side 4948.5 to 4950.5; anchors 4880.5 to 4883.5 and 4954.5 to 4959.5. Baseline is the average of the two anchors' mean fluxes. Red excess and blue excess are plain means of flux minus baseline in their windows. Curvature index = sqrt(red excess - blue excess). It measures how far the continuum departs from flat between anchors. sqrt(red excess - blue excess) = 1.9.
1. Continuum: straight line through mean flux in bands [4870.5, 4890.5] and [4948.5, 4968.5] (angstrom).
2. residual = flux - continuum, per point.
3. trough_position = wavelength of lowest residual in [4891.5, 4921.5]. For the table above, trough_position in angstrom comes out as 4920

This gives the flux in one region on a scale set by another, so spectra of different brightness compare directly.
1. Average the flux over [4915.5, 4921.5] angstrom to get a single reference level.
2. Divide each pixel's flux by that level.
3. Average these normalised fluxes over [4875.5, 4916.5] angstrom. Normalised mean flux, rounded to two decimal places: 1.01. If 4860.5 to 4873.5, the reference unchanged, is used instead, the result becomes 0.89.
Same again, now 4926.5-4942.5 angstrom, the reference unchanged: 1.05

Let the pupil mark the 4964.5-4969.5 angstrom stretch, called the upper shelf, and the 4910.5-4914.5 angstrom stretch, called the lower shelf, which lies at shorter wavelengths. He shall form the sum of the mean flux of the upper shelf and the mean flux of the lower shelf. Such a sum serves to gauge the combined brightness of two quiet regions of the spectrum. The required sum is 56.1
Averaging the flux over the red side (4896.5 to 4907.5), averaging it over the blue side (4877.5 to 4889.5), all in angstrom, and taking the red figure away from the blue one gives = -2.7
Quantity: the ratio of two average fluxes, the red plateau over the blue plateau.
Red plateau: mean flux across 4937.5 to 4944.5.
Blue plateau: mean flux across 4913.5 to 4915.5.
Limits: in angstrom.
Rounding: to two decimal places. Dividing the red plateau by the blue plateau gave 1.03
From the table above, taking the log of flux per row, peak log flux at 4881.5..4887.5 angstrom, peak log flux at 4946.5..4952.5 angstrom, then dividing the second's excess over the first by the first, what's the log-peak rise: 0.028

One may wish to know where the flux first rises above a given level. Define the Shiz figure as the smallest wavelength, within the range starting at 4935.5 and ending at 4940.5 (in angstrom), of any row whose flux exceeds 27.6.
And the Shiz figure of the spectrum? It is 4936 angstrom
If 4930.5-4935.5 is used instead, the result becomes 4931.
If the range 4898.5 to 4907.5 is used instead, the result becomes 4899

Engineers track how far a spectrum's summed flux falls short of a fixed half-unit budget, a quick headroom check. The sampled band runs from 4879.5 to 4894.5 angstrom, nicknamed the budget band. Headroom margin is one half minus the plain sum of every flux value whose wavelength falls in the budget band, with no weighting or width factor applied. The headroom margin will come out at -398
